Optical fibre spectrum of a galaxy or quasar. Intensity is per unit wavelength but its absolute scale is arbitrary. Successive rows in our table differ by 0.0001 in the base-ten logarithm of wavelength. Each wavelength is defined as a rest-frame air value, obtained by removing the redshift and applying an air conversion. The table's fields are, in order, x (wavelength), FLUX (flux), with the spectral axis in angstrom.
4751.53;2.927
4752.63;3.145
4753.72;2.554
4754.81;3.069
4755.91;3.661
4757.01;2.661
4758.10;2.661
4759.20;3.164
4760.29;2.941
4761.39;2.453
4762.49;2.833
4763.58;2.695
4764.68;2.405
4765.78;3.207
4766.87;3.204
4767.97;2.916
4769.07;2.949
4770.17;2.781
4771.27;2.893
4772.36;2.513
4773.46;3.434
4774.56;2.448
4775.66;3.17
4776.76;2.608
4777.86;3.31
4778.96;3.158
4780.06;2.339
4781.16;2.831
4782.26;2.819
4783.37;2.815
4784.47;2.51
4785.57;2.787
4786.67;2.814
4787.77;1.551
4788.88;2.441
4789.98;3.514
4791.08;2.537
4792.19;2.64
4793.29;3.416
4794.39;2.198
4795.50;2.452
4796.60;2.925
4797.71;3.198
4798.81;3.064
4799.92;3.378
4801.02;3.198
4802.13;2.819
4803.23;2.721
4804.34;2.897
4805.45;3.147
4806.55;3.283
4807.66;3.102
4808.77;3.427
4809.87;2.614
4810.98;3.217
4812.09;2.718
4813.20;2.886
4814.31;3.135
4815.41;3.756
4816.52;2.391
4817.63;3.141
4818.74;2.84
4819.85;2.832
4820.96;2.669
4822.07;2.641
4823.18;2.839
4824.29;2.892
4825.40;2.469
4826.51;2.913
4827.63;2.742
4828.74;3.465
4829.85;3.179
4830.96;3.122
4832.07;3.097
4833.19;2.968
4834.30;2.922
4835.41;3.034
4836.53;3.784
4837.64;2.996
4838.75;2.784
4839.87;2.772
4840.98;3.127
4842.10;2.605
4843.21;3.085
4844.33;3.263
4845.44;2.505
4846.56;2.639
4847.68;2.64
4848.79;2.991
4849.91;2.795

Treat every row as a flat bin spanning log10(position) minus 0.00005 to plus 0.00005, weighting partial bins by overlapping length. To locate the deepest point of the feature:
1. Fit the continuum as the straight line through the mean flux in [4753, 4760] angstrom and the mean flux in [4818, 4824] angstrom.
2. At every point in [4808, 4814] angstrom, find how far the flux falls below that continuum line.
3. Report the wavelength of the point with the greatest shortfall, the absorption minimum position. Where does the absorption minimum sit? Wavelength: 4809.87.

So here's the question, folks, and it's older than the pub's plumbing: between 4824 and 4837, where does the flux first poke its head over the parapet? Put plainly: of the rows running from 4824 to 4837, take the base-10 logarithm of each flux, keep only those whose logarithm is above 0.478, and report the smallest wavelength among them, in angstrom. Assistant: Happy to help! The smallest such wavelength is 4828.74 angstrom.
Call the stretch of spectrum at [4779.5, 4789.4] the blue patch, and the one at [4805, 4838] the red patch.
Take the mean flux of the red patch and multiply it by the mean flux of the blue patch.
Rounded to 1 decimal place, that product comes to 7.7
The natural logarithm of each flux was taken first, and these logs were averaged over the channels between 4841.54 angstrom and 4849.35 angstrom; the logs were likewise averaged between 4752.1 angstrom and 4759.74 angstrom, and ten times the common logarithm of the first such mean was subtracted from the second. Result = 0.95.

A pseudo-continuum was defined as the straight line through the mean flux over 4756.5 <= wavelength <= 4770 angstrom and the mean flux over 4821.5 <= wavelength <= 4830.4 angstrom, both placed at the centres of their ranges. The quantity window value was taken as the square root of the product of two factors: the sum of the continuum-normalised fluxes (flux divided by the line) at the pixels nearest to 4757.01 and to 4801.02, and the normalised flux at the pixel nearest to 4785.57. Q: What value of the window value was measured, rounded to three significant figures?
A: 1.41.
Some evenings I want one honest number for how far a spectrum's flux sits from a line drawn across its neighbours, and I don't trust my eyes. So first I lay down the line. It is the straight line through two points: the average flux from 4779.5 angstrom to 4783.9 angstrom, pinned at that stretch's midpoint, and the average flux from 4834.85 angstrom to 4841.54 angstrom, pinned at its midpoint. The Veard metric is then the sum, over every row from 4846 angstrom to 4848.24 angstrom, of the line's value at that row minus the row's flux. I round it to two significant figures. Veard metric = 1.0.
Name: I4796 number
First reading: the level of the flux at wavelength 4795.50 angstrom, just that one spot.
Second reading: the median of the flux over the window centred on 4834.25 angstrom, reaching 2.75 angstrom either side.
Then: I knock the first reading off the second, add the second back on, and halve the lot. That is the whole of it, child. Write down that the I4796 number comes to 1.81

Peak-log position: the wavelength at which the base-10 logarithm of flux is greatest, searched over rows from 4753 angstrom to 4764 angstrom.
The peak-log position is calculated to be 4755.91 angstrom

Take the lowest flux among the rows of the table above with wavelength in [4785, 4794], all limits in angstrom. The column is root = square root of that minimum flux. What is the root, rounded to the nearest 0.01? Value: 1.25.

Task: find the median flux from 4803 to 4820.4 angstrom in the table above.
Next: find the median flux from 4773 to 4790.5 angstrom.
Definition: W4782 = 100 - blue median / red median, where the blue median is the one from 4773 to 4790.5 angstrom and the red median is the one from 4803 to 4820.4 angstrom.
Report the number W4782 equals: 99.1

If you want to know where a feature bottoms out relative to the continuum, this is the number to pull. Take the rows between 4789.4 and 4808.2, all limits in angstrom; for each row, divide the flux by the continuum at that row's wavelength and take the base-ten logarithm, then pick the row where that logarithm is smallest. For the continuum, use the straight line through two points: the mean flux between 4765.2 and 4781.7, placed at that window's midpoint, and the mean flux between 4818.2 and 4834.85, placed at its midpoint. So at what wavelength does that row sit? 4794.39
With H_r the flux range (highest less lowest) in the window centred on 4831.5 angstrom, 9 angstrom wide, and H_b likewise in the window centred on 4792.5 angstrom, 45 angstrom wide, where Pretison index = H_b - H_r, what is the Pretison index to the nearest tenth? 1.2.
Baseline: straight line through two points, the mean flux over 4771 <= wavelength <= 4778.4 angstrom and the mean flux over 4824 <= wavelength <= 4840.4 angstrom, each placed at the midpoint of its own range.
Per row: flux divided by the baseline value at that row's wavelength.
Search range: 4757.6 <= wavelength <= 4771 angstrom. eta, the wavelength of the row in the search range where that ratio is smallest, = 4764.68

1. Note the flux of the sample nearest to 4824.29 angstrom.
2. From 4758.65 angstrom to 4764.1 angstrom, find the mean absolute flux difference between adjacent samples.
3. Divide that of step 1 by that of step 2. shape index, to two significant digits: 9.4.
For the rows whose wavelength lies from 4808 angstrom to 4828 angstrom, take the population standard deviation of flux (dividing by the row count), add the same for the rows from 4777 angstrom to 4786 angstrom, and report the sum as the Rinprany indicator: 0.621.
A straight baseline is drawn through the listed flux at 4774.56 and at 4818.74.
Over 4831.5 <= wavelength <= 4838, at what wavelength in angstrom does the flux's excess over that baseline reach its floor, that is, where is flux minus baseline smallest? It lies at 4834.30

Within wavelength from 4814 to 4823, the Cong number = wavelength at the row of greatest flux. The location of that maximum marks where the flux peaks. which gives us 4815.41 angstrom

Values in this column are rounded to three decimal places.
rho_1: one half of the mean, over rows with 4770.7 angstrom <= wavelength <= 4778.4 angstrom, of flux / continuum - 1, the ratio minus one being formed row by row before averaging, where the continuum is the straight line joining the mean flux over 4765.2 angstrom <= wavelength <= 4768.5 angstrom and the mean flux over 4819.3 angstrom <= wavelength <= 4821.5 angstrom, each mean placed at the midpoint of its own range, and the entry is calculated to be -0.024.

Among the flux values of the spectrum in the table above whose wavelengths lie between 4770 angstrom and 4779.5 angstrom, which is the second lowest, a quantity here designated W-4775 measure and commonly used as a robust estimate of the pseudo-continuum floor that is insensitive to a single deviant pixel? 2.513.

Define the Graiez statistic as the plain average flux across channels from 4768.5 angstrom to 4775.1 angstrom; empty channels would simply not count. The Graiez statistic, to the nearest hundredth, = 2.84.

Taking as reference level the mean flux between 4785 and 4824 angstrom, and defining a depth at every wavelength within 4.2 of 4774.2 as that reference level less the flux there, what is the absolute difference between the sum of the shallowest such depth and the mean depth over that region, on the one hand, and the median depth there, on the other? 0.60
